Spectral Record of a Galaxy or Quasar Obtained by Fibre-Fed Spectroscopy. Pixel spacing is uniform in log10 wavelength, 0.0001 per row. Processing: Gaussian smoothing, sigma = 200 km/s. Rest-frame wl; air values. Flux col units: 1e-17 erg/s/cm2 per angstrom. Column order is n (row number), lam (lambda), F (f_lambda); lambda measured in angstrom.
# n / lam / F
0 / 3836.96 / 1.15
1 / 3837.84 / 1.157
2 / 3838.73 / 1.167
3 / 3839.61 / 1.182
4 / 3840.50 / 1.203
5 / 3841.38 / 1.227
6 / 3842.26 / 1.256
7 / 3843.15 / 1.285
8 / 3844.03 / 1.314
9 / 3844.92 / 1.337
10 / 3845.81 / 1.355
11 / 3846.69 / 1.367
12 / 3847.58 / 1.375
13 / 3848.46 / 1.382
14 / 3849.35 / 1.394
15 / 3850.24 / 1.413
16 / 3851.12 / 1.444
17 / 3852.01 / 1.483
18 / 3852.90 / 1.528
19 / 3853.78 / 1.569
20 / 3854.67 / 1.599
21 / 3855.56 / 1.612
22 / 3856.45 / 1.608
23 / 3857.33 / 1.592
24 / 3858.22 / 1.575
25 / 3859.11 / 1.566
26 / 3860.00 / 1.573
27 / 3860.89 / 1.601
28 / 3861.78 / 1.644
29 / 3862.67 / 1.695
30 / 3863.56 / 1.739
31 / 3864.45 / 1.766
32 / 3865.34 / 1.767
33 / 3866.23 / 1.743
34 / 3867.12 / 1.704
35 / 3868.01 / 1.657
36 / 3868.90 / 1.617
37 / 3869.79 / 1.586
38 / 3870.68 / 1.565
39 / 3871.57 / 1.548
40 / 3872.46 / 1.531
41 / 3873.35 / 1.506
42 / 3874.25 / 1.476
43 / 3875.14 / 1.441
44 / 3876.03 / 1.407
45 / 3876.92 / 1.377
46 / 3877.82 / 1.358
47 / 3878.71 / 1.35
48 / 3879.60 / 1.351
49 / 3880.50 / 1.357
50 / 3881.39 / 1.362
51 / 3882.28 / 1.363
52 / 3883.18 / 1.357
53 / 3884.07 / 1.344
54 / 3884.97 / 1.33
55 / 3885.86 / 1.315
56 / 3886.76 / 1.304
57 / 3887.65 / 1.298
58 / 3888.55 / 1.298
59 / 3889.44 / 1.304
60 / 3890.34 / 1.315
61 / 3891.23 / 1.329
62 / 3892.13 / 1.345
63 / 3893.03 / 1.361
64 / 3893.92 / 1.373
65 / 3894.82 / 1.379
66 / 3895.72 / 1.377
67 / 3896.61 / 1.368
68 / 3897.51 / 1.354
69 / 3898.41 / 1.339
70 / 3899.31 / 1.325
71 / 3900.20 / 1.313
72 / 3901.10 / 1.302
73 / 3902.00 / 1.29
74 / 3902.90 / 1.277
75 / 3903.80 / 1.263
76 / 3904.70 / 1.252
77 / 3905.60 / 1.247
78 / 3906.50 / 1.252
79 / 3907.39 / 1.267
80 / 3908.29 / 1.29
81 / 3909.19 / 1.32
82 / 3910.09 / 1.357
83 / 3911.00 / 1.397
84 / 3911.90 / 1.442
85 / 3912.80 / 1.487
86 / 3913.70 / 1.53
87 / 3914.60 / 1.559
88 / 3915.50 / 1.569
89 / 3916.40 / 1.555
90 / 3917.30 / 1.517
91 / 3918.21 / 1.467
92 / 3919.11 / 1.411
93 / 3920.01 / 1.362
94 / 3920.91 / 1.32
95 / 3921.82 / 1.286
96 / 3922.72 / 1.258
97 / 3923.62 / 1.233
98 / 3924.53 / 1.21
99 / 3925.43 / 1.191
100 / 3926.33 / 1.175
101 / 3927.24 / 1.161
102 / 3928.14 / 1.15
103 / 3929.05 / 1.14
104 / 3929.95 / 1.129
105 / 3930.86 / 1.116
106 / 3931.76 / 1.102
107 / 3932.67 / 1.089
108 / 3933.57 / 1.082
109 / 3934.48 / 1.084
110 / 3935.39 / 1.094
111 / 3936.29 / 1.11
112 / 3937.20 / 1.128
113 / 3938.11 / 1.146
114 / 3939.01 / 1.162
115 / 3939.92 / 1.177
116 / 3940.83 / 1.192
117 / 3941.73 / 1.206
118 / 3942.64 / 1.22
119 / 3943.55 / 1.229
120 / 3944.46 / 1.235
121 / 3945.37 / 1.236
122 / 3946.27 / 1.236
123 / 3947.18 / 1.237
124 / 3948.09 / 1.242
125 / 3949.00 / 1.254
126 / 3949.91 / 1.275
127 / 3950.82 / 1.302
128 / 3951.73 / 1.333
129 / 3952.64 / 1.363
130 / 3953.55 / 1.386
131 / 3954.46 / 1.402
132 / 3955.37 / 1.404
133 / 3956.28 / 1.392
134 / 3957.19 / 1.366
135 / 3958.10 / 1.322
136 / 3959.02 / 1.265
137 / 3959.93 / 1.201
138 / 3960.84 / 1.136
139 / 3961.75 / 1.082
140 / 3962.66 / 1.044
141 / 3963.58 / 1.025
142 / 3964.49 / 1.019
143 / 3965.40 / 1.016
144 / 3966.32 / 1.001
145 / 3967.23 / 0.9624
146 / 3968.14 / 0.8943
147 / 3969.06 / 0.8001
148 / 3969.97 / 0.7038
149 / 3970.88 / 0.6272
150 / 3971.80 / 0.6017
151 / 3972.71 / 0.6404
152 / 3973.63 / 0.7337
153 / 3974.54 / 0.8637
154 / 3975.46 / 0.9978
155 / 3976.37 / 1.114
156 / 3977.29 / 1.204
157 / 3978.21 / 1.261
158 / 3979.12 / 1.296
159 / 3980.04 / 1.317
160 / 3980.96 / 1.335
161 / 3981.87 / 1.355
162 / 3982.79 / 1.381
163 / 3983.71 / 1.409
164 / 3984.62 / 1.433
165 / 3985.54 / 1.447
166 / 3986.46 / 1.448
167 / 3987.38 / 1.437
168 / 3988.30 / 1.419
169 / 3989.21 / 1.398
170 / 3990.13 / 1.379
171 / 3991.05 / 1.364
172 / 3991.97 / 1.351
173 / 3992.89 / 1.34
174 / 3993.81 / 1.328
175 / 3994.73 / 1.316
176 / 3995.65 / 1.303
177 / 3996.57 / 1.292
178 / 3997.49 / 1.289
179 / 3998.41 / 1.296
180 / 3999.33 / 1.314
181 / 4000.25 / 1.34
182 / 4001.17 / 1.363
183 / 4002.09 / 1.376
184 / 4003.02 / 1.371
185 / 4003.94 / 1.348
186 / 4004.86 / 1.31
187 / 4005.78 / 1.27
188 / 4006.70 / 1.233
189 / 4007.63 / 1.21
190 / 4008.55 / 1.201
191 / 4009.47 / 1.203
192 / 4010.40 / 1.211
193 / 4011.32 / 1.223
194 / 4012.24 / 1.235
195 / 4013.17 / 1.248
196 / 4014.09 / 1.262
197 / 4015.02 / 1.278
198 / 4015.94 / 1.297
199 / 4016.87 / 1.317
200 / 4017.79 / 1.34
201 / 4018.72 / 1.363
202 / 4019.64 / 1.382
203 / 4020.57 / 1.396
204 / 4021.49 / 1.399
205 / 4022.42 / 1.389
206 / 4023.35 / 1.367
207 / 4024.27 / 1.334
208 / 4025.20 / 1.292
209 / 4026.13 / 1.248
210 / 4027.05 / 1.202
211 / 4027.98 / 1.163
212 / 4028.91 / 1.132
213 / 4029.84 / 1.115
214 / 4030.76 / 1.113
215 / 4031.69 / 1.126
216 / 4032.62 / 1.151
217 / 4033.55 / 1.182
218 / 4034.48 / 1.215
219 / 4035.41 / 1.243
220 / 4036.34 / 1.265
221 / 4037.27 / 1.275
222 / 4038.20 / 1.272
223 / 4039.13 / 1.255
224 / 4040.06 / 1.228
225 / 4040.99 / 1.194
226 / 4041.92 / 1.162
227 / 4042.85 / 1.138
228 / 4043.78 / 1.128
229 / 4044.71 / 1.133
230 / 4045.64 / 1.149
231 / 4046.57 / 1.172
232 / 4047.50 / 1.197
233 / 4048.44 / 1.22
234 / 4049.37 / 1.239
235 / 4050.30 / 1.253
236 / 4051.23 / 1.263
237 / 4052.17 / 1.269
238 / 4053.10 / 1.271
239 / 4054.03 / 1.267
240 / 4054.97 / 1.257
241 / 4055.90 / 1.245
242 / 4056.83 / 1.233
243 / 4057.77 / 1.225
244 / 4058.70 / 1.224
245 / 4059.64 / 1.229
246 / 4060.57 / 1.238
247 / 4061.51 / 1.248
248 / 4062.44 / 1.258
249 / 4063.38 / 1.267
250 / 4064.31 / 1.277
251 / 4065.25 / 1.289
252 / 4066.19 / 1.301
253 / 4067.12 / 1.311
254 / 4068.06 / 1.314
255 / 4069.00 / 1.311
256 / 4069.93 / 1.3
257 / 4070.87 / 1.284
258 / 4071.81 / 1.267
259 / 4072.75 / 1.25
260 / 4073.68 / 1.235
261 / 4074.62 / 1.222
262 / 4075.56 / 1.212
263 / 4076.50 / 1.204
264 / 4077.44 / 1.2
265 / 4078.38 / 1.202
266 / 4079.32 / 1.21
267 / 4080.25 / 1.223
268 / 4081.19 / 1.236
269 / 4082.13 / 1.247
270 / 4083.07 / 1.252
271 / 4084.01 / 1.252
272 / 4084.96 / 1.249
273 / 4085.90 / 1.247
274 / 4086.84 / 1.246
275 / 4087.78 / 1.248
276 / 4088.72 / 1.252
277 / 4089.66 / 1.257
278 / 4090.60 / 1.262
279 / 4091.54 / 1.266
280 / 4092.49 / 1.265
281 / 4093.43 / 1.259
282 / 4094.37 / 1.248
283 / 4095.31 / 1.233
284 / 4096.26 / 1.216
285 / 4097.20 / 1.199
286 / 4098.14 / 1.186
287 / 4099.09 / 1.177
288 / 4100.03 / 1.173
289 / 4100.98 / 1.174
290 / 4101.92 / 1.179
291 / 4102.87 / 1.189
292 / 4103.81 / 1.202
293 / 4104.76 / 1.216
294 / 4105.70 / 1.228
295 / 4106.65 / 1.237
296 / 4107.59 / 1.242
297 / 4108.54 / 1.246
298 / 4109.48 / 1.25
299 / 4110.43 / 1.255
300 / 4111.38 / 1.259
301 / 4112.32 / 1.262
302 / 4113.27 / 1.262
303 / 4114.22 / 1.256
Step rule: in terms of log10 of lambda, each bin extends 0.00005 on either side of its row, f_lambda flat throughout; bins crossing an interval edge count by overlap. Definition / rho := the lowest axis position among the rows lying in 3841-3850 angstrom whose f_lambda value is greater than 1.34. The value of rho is 3845.81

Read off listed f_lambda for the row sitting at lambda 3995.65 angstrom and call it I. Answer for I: 1.303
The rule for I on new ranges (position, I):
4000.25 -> 1.34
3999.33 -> 1.314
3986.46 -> 1.448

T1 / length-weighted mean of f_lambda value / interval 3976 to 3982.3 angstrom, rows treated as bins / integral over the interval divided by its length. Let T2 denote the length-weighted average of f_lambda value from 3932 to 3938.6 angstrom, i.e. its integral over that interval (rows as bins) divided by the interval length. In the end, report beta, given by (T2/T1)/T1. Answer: 0.68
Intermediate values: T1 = 1.27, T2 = 1.10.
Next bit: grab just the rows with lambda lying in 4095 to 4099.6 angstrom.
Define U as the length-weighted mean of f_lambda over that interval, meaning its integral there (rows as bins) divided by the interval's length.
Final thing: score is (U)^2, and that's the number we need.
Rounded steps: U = 1.20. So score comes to 1.44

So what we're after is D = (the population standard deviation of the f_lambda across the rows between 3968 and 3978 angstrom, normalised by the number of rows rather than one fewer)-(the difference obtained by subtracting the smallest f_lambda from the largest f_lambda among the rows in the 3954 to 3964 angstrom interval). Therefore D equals -0.186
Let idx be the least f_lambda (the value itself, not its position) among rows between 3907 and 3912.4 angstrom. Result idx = 1.267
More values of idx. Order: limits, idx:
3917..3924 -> 1.233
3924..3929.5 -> 1.14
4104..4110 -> 1.216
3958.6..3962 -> 1.082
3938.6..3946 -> 1.162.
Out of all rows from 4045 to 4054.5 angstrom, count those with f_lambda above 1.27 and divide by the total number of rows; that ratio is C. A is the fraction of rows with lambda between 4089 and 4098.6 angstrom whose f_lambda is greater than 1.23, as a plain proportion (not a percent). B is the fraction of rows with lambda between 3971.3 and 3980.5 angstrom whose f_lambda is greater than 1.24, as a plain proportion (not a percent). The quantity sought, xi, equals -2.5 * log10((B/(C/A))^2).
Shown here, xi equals -1.6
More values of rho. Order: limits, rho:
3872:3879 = 3872.46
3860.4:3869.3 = 3860.89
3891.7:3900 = 3892.13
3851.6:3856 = 3852.01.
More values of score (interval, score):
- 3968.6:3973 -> 0.46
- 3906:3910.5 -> 1.69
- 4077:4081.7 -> 1.48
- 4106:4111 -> 1.55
